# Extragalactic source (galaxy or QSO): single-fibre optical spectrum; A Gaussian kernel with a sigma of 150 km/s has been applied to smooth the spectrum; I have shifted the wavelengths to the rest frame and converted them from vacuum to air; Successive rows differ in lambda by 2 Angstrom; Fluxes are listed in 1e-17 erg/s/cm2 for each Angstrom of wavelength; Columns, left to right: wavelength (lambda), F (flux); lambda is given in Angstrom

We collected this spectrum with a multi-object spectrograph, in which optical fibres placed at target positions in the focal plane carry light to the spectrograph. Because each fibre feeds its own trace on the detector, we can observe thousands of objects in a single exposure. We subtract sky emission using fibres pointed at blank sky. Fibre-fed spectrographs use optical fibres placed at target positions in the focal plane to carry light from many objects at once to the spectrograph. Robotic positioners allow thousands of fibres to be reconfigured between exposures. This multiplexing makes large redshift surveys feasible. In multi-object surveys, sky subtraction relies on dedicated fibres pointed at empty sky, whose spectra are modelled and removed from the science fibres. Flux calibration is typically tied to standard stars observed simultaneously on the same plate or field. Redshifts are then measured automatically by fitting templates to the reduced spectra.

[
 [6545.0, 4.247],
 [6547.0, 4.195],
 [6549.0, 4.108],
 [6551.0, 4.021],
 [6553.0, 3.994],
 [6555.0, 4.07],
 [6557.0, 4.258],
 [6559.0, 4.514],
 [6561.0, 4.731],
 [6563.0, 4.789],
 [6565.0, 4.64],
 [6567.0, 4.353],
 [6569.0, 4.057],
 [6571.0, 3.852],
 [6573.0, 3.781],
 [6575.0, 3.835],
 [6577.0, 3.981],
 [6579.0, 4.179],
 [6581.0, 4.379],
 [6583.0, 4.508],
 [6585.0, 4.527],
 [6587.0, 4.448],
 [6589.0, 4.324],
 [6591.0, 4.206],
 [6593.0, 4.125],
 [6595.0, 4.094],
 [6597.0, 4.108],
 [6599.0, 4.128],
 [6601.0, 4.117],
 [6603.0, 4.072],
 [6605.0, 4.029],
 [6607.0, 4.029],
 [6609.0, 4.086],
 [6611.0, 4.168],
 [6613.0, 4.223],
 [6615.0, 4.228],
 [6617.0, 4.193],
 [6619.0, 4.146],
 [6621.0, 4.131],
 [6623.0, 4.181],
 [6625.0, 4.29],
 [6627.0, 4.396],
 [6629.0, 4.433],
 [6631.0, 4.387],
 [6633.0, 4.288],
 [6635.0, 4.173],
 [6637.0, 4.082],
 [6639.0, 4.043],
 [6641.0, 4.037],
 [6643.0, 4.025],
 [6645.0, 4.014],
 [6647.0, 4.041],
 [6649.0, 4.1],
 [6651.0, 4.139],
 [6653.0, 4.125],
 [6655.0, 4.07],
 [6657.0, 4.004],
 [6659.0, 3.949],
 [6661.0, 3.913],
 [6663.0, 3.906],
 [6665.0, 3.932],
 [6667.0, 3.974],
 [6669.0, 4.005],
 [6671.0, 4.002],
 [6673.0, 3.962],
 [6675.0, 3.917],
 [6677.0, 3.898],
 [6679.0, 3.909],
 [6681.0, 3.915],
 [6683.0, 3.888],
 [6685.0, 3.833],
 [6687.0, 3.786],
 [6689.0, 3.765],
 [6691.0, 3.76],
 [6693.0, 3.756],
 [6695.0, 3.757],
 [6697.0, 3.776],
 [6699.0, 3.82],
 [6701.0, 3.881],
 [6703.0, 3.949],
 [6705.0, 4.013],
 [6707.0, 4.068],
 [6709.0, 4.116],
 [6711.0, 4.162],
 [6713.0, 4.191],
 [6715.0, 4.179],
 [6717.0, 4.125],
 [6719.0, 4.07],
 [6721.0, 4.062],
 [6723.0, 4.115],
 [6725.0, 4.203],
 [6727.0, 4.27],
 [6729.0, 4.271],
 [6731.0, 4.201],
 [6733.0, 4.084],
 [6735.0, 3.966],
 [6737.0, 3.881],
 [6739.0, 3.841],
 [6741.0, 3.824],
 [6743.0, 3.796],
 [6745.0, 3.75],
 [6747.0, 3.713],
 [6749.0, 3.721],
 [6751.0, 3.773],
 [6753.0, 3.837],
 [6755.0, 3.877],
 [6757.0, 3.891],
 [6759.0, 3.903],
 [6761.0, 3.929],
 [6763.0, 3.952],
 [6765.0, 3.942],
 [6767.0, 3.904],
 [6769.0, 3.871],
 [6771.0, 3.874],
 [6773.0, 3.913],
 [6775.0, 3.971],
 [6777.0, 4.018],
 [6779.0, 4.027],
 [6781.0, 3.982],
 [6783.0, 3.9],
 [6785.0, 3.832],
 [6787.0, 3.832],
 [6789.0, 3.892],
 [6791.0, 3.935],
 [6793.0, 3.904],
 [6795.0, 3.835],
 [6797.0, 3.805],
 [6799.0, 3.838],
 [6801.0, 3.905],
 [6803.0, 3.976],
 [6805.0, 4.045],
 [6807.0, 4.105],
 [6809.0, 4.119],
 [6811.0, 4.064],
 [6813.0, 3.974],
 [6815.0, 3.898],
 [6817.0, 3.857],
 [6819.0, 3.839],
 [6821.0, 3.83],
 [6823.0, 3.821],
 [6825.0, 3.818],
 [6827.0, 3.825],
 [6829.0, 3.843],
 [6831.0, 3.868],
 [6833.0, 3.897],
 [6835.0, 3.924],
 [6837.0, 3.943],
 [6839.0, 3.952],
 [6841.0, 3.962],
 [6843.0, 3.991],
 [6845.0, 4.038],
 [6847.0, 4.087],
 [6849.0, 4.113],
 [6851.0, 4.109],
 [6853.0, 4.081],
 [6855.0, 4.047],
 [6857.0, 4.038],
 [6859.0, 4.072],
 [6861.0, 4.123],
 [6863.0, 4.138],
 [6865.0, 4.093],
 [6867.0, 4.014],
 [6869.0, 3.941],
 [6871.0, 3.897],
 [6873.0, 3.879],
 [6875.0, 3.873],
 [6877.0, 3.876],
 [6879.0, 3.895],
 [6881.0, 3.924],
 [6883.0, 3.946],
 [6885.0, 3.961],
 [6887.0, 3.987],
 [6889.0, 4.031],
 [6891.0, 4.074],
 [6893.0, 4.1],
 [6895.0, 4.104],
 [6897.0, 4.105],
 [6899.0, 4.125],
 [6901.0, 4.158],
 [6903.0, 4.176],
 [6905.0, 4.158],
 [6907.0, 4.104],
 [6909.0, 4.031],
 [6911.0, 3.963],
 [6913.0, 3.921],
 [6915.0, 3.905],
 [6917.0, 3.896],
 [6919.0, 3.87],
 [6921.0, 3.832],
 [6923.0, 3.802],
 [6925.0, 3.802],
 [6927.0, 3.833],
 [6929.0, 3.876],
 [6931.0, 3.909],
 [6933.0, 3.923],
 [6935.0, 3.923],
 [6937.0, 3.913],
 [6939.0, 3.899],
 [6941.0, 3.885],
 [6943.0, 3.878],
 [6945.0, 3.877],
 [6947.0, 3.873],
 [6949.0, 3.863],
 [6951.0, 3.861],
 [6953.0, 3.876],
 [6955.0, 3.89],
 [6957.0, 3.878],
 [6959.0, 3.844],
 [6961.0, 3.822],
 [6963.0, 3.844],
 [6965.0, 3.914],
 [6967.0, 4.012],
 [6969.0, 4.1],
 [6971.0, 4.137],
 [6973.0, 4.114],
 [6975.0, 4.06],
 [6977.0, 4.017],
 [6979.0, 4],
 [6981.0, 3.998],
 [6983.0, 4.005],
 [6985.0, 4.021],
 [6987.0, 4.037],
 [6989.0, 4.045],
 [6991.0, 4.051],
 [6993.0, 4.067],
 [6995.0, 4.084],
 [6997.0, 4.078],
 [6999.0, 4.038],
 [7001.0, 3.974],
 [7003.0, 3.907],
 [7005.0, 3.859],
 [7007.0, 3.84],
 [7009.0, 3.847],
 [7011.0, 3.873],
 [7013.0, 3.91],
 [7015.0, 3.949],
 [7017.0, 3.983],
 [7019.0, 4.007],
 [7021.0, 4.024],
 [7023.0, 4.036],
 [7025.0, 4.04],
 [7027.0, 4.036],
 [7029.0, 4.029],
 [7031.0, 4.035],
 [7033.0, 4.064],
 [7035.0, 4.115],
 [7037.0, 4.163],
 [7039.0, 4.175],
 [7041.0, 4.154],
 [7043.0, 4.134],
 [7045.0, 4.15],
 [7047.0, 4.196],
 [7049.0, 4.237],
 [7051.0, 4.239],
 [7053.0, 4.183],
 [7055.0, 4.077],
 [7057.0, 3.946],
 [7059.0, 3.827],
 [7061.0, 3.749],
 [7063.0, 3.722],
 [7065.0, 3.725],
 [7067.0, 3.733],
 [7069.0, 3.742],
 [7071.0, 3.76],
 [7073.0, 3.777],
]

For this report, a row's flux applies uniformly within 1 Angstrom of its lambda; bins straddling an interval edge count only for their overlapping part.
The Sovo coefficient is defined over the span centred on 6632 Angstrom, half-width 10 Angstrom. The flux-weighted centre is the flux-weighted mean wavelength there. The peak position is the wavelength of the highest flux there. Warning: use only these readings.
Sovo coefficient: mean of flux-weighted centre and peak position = 6630.4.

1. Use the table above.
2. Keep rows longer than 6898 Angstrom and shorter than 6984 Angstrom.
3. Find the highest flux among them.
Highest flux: 4.176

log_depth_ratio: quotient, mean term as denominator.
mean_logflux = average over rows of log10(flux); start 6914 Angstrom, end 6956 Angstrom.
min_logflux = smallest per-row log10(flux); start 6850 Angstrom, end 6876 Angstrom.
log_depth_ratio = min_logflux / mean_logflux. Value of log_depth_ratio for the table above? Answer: 1.00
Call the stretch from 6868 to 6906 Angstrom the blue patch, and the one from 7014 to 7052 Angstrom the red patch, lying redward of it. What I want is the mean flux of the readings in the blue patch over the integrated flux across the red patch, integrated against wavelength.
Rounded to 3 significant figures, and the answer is 0.0258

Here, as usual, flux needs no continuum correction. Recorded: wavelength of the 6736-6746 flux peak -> 6737.0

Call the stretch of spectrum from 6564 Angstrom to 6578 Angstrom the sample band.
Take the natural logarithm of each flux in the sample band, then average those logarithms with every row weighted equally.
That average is 1.40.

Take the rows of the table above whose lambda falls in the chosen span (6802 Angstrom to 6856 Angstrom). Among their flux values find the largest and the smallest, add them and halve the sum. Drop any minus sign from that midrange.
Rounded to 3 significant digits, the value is 3.97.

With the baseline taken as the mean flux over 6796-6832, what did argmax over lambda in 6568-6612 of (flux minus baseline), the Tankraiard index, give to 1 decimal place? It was 6585.0 Angstrom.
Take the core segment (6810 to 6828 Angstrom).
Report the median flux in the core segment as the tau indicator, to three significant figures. 3.84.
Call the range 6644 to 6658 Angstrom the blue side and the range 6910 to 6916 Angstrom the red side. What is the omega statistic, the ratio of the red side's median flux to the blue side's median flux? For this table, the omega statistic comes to 0.96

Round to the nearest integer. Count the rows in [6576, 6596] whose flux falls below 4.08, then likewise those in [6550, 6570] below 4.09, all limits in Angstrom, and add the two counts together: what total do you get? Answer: 5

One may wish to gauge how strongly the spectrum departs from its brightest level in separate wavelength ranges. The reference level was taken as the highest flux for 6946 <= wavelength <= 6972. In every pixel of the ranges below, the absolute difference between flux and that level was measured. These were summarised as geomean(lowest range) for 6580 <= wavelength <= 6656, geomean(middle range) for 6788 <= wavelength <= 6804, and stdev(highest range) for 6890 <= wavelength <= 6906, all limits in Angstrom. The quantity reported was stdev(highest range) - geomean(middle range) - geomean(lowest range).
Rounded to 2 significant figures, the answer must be -0.29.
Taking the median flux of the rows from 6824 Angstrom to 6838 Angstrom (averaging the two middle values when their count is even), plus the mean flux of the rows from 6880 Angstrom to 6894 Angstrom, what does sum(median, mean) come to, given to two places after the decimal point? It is 7.87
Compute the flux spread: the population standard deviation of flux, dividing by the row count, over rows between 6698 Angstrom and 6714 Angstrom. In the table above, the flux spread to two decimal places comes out 0.13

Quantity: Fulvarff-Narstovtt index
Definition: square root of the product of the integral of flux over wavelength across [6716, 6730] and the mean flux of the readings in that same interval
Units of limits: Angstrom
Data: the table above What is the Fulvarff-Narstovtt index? 16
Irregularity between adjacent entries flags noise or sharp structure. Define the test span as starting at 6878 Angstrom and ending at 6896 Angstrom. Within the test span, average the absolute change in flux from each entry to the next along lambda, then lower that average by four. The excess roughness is -3.97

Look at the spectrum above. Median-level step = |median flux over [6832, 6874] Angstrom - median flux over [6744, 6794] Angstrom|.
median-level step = 0.138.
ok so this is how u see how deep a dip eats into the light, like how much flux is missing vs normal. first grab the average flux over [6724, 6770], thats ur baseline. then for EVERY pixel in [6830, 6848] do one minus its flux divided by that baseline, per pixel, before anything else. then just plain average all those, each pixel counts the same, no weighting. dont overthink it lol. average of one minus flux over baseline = -0.01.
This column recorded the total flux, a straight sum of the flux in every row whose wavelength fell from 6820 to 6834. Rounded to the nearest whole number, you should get 27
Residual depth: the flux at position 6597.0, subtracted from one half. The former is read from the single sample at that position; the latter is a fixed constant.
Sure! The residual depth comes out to -3.61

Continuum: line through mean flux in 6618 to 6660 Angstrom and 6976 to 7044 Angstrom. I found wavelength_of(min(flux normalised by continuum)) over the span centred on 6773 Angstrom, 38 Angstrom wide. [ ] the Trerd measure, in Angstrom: 6785.0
